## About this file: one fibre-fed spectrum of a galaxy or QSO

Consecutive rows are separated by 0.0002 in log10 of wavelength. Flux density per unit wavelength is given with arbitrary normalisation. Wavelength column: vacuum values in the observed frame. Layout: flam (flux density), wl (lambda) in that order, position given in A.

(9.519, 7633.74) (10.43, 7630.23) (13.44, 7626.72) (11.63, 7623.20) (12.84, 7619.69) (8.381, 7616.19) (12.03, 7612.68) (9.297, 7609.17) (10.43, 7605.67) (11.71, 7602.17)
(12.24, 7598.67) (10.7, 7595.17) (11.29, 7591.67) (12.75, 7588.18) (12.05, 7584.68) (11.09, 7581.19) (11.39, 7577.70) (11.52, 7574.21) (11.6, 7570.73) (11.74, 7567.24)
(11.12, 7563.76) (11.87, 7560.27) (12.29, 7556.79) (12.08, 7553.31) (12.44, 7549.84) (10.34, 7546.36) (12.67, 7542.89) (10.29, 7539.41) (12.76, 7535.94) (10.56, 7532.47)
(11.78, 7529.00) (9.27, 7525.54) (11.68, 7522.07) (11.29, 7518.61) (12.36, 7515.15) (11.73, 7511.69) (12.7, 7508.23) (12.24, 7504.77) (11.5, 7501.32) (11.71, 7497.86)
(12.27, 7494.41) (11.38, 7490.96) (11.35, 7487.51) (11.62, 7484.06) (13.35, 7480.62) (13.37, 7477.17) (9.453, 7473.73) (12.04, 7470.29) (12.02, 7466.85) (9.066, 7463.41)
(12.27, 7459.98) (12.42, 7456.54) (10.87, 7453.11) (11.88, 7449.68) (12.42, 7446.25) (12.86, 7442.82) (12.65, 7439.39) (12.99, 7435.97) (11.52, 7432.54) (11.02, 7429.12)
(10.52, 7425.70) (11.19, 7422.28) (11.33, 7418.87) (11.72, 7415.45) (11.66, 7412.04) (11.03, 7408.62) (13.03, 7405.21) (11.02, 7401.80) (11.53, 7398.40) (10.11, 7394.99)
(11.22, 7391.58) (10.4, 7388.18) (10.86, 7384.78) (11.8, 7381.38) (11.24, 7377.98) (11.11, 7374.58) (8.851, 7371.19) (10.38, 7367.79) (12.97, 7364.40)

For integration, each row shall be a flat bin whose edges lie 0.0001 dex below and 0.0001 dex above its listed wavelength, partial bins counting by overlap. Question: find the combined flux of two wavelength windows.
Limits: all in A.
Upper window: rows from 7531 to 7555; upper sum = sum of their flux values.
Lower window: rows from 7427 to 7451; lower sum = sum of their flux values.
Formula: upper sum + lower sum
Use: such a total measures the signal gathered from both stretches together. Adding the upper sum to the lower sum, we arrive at 166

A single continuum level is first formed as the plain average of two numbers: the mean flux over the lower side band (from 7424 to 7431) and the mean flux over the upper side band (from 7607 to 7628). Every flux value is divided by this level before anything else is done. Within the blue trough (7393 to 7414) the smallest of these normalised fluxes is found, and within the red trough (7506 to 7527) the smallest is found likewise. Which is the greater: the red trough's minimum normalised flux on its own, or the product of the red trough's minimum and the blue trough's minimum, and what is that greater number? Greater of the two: 0.84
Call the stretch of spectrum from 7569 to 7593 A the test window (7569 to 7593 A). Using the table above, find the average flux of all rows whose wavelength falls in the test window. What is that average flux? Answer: 11.7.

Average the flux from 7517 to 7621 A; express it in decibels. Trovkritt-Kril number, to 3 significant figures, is 10.6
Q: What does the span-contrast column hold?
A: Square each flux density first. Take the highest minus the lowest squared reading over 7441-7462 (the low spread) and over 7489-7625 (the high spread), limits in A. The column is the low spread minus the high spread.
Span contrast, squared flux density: -47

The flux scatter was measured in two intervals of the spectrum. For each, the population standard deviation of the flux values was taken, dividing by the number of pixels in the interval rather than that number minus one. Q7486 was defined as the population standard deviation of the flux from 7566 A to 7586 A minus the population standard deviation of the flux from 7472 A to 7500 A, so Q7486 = -0.88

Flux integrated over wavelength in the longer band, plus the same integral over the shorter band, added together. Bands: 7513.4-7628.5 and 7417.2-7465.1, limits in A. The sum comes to 1880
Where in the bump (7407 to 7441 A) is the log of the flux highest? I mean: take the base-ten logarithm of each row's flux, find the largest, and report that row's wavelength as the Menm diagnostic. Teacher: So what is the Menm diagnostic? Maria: 7435.97 A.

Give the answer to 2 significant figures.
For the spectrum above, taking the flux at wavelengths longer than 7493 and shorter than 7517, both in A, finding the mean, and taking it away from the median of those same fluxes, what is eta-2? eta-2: 0.17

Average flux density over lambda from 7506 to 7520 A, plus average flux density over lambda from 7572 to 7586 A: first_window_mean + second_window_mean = 23.5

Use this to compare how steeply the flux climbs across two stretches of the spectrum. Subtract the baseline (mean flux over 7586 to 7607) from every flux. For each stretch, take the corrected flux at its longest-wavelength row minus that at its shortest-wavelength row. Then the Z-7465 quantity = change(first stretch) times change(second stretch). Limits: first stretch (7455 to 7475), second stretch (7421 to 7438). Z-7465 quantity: -5.3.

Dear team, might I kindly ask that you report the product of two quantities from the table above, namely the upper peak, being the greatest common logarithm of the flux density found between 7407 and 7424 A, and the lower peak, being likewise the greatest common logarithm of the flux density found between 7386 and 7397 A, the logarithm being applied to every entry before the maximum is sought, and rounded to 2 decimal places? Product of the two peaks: 1.12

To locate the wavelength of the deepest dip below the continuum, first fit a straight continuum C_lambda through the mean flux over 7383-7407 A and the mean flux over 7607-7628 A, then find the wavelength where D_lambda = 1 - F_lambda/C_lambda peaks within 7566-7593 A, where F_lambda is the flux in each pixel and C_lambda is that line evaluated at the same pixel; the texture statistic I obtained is 7581.19 A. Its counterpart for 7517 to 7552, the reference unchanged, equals 7525.54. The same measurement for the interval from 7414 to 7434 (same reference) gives 7425.70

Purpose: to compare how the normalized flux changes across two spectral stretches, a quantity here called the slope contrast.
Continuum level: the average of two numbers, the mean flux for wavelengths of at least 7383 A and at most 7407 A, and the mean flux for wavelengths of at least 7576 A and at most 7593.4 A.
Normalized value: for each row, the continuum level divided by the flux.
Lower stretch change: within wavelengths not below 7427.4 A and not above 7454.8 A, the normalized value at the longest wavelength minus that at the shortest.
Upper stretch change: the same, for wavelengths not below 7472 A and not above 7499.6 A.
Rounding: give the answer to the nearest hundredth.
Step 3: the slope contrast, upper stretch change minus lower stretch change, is -0.25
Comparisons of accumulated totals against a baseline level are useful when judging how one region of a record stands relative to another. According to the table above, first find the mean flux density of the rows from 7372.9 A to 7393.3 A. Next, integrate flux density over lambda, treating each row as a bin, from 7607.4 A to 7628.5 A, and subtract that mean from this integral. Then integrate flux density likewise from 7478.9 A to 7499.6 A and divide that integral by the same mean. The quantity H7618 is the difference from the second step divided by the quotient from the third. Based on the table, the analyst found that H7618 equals 10.2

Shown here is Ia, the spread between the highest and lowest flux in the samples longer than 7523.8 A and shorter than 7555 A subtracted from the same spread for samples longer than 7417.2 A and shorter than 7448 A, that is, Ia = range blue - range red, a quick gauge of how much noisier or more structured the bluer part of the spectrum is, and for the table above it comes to -1.0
